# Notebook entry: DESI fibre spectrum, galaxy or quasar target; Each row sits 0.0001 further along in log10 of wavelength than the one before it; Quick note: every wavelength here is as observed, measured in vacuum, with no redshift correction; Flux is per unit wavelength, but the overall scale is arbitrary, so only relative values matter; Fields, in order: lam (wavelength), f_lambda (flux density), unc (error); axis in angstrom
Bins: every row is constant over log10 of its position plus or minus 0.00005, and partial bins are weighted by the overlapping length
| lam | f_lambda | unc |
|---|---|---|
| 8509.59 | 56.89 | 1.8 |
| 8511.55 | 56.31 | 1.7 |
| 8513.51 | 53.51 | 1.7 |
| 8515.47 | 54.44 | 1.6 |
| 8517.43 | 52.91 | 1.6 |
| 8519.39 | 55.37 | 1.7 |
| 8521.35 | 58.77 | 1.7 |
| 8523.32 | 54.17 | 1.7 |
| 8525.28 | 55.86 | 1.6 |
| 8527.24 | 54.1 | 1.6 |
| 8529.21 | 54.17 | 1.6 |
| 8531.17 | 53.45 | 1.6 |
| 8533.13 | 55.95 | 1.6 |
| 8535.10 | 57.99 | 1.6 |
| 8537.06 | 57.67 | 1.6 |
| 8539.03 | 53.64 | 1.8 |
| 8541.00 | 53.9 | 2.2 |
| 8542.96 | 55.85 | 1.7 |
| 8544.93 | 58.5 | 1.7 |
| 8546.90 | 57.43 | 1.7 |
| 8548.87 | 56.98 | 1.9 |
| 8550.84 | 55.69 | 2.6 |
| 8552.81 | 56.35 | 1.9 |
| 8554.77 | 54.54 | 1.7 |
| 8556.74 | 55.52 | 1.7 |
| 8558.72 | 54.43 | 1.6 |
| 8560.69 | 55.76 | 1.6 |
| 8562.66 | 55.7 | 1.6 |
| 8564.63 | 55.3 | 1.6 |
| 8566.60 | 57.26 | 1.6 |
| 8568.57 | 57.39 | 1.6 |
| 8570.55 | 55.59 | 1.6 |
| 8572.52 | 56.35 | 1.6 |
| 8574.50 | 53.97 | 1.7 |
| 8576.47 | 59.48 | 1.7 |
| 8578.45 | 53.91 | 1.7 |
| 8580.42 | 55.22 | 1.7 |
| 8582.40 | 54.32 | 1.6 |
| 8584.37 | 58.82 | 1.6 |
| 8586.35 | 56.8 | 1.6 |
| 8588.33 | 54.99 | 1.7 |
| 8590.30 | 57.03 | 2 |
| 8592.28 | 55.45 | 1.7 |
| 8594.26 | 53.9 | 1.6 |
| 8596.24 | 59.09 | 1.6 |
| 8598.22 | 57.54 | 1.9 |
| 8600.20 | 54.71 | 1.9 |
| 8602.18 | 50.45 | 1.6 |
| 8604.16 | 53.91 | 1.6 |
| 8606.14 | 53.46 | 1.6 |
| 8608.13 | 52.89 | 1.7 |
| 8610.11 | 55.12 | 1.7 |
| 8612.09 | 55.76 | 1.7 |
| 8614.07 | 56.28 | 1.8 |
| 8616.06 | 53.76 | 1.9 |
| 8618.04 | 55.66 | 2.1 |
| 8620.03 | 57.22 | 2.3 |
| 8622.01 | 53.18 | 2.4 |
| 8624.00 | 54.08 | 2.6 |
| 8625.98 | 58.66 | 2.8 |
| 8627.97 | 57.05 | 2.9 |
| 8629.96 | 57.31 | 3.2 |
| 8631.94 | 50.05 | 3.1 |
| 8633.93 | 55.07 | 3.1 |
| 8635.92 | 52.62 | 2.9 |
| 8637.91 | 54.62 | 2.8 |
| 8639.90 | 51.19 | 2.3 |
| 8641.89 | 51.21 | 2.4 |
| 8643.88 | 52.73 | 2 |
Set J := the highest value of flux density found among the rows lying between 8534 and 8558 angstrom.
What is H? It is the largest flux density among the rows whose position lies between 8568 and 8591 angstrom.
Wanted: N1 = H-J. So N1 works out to 1.0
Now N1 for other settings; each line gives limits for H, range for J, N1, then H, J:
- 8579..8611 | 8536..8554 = 0.6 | 59.09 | 58.5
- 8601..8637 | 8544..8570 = 0.2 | 58.66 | 58.5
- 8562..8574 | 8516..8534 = -1.4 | 57.39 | 58.77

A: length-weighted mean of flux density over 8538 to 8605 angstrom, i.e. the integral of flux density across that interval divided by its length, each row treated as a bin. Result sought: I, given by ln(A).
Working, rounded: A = 55.8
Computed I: 4.021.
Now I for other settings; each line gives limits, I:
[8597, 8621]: 4.003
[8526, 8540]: 4.013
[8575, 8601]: 4.029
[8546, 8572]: 4.025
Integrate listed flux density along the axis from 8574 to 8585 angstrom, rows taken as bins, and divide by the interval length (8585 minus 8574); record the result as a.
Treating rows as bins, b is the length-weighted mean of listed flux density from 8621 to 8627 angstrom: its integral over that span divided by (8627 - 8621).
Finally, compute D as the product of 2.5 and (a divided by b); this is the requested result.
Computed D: 2.53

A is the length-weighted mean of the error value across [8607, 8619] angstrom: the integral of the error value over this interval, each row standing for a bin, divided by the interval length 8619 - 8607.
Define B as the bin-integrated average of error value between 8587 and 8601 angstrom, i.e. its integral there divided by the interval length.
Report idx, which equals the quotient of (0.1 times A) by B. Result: 0.103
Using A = 1.81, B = 1.766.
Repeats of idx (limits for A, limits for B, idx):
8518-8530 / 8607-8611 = 0.097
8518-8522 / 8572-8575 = 0.103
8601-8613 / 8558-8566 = 0.103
